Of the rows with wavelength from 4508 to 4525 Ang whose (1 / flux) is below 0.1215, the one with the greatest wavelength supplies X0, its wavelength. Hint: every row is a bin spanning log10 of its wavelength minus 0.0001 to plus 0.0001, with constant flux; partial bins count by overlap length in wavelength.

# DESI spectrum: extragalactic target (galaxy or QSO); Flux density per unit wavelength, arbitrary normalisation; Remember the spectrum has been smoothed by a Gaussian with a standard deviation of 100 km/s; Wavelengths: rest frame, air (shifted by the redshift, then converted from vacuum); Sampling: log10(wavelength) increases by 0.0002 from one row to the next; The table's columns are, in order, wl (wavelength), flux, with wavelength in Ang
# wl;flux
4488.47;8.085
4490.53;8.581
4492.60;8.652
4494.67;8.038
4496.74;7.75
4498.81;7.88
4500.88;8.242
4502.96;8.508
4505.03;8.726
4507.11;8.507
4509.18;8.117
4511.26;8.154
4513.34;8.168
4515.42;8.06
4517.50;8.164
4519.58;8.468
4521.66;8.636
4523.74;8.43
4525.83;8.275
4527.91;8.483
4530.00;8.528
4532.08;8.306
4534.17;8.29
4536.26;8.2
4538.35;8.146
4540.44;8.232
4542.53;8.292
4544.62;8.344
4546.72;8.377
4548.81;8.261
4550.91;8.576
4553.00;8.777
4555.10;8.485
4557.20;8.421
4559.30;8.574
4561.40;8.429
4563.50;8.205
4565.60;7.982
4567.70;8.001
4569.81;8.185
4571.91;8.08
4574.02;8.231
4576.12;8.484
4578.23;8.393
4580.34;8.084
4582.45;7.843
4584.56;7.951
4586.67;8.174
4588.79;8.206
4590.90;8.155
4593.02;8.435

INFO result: 4523.74 Ang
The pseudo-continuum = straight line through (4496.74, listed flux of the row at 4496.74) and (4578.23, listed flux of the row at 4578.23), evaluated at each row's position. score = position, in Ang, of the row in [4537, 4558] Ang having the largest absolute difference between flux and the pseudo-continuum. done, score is 4553.00 Ang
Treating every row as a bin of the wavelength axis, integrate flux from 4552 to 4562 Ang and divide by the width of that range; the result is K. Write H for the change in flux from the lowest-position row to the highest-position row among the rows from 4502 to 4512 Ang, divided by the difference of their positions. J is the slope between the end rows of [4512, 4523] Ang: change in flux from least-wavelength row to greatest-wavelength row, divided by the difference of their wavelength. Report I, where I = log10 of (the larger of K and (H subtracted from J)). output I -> 0.931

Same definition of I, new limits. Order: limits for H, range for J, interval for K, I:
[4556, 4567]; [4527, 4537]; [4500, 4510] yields 0.926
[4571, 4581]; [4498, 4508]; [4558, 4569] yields 0.916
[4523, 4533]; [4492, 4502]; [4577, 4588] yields 0.908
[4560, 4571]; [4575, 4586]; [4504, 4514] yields 0.921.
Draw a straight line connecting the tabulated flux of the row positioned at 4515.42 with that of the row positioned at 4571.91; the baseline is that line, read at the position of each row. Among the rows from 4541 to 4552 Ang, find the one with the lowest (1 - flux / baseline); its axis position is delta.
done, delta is 4550.91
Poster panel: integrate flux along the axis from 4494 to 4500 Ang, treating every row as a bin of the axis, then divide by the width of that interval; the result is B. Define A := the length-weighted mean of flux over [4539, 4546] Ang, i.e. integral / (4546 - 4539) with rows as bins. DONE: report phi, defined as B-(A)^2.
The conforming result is -60.7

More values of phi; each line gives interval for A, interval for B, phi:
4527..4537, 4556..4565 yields -61.6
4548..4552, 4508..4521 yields -62.9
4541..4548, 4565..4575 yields -61.3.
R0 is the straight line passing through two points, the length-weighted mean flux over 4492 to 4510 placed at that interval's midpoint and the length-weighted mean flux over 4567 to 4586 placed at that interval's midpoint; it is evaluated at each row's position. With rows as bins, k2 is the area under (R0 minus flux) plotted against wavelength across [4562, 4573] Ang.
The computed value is 0.6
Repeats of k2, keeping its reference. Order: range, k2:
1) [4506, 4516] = 0.4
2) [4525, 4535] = -1.6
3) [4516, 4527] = -1.7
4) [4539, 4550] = -1.2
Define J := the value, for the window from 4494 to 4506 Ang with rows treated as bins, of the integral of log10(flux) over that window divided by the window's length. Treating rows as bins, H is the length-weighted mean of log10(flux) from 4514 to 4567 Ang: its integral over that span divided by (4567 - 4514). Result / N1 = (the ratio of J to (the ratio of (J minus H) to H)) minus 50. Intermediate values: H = 0.922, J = 0.913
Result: -146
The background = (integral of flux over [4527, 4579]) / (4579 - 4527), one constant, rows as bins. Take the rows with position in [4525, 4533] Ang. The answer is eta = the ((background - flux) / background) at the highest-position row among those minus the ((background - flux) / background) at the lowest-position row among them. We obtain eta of 0.00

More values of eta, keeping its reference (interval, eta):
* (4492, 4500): 0.09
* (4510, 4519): 0.00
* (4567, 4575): -0.03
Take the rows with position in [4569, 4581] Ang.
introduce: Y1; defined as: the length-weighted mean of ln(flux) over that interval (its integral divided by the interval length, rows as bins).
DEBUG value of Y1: 2.11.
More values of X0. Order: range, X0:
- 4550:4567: 4561.40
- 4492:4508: 4507.11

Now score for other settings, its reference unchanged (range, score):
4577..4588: 4582.45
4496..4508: 4505.03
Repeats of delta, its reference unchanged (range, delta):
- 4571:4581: 4576.12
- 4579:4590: 4588.79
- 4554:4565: 4559.30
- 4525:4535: 4530.00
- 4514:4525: 4521.66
